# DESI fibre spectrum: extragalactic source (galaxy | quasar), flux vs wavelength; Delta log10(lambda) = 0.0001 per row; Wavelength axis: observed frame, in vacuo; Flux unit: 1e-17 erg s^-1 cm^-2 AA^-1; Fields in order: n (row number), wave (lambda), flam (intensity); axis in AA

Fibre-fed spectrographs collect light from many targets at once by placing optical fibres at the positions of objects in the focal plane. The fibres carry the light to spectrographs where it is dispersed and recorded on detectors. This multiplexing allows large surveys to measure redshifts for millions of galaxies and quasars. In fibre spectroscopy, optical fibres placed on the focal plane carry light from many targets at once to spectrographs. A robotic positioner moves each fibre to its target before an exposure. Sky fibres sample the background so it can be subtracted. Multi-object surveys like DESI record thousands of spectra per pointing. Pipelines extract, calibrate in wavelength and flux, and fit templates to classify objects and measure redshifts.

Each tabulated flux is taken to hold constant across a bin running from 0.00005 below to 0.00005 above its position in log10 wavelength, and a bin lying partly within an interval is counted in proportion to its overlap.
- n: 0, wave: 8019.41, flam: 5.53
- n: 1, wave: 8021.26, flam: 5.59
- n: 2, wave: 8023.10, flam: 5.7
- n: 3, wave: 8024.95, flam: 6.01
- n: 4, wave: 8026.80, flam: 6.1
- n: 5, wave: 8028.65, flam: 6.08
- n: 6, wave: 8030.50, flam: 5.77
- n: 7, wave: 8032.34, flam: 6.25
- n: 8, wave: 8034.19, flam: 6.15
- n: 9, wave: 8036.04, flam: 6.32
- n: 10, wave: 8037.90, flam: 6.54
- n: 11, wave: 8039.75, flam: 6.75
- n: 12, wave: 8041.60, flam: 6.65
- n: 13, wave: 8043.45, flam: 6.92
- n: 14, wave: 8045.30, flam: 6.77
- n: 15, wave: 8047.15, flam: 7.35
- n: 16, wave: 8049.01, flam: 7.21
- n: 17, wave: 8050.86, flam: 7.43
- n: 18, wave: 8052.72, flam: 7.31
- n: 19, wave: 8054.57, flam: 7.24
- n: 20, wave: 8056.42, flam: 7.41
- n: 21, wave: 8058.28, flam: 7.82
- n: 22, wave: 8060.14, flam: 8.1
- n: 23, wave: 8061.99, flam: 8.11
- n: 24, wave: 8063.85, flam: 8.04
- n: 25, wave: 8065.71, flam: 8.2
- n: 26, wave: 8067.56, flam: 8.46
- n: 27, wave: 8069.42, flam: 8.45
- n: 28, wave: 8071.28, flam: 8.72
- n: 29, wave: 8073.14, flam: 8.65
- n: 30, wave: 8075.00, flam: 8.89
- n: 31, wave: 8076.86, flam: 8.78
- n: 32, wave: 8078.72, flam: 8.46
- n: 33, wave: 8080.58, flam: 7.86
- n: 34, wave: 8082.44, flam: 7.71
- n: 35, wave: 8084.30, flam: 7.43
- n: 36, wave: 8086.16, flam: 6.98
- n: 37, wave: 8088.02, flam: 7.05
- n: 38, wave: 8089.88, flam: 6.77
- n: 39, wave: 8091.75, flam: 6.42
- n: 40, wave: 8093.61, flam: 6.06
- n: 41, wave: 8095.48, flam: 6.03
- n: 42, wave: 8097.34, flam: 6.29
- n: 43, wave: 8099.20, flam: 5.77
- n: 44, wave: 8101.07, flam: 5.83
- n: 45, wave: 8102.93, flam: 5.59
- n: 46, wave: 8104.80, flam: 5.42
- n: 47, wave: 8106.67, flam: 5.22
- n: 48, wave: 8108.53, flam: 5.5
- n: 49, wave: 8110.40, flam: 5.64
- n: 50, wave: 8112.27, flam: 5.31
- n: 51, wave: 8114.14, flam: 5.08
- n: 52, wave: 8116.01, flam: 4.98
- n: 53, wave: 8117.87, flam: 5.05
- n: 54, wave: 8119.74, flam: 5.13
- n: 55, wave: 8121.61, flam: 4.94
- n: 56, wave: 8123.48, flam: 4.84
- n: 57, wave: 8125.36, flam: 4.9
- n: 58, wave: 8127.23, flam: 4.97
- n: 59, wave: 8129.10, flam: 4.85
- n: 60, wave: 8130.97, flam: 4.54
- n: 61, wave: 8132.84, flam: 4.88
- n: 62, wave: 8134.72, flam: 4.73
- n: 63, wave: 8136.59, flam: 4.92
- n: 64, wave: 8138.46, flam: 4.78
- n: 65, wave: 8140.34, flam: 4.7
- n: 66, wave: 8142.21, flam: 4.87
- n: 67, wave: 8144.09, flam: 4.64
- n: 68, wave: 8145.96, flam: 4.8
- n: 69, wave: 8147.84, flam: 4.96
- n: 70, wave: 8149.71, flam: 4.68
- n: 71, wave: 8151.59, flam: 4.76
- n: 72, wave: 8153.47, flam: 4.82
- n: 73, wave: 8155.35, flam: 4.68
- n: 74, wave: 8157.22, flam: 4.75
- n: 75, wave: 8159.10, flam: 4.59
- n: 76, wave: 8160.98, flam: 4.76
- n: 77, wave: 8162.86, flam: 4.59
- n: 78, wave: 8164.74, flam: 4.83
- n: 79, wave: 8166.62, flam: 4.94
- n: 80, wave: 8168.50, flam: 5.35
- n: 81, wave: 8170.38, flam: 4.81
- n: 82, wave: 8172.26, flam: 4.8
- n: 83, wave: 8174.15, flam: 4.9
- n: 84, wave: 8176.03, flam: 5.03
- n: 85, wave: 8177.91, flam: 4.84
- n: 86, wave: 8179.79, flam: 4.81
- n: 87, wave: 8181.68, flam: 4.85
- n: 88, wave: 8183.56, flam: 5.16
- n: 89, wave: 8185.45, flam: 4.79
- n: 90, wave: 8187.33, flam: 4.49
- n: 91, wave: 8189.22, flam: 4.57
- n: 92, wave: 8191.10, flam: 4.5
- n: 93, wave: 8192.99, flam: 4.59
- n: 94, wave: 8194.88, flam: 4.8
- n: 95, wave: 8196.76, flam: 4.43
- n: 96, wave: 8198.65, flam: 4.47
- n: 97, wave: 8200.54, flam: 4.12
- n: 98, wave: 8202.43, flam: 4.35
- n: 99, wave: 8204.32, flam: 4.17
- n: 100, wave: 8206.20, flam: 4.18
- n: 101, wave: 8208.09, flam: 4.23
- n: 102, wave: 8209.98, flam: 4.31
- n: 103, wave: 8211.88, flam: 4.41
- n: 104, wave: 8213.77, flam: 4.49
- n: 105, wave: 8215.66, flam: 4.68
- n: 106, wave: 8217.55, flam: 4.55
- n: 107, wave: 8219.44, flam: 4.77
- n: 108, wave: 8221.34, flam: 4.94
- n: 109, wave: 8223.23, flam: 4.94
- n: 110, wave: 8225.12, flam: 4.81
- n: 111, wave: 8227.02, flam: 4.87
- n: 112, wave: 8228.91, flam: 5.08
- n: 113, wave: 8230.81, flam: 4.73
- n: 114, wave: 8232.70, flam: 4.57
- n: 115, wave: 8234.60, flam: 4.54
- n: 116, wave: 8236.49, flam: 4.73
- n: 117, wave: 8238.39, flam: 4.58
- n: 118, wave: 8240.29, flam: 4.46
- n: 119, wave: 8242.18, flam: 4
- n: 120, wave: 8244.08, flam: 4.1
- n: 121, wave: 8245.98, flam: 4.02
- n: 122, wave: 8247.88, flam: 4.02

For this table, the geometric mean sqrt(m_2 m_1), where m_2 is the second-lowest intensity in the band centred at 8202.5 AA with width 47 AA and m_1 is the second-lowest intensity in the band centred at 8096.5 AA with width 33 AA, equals 4.7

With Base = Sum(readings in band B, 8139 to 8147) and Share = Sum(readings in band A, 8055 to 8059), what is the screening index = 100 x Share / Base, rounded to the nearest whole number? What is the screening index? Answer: 80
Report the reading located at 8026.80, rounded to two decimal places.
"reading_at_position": 6.10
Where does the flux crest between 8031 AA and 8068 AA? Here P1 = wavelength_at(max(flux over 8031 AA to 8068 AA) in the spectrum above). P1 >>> 8067.56 AA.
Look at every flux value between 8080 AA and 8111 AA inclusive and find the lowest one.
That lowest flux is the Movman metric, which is 5.22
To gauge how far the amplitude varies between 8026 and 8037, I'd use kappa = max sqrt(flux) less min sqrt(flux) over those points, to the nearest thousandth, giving 0.112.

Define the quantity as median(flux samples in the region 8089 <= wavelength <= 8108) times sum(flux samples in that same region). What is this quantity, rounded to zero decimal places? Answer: 352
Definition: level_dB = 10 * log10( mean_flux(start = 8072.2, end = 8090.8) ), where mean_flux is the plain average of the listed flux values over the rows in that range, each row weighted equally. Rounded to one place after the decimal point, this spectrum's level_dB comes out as 9.0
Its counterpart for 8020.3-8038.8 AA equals 7.8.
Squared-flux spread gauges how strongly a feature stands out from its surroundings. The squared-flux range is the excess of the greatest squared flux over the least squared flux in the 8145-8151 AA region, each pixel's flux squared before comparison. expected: 2.7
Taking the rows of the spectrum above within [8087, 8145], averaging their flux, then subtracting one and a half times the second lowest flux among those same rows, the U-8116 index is -1.61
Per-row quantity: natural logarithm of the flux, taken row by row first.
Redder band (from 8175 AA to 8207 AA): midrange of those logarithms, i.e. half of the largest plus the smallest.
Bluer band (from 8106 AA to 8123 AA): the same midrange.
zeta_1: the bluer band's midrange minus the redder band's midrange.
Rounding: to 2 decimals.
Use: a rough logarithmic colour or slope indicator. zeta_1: 0.14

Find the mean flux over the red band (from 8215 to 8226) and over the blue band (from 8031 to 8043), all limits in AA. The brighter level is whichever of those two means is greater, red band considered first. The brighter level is 6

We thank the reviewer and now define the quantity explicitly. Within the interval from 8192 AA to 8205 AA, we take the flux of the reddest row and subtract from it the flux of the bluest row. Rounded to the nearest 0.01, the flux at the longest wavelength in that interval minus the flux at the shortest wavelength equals -0.42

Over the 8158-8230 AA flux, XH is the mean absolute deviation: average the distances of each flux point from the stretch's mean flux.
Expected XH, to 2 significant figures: 0.24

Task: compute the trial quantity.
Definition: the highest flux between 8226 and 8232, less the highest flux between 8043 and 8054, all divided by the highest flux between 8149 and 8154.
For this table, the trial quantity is -0.5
